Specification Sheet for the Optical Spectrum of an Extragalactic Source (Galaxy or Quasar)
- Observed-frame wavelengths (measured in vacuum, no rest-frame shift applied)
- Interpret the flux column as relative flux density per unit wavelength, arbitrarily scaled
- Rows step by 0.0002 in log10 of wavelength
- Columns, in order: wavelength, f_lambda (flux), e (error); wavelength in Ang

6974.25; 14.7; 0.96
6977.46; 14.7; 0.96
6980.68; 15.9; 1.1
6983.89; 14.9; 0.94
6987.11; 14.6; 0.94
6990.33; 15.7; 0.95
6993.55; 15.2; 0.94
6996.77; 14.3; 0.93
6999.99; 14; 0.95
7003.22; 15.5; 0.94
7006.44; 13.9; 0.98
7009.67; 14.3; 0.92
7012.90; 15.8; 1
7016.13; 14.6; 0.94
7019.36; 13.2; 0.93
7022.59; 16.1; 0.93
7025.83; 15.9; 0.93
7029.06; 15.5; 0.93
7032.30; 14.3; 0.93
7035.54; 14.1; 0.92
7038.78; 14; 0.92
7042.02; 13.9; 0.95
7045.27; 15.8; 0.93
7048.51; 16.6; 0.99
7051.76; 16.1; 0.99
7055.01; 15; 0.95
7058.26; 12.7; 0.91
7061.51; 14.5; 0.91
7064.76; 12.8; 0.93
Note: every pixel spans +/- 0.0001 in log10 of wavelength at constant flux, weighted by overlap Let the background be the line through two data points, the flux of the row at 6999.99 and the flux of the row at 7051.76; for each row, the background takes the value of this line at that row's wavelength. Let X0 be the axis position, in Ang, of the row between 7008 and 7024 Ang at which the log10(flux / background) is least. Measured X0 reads 7019.36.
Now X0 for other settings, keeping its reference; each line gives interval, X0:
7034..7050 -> 7042.02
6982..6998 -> 6996.77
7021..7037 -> 7035.54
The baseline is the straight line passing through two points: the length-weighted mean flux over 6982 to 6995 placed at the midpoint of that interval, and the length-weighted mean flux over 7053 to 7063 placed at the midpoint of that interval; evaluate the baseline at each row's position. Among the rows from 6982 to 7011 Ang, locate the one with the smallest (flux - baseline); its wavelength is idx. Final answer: 7006.44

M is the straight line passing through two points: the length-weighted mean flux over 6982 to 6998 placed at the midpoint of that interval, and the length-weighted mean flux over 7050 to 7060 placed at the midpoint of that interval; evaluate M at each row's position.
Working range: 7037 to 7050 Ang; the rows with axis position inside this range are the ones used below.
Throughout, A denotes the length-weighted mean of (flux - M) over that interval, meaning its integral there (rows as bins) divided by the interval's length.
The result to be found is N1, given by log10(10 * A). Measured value 0.6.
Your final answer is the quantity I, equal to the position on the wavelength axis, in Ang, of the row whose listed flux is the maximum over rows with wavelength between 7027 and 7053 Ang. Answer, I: 7048.51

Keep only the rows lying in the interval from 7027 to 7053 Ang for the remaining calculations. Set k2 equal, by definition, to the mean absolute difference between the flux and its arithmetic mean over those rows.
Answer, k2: 0.96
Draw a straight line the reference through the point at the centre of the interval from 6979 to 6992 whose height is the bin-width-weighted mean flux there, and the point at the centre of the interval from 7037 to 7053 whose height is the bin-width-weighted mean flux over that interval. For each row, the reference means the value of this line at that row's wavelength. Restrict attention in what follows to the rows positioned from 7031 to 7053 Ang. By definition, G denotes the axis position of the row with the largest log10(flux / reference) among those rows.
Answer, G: 7048.51 Ang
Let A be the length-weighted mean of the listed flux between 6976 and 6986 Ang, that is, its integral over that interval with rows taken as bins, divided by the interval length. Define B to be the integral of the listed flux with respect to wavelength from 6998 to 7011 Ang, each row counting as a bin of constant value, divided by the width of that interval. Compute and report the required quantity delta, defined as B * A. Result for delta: 218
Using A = 15.1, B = 14.4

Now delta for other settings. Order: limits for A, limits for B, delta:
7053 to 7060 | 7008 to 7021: 202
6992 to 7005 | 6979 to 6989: 223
